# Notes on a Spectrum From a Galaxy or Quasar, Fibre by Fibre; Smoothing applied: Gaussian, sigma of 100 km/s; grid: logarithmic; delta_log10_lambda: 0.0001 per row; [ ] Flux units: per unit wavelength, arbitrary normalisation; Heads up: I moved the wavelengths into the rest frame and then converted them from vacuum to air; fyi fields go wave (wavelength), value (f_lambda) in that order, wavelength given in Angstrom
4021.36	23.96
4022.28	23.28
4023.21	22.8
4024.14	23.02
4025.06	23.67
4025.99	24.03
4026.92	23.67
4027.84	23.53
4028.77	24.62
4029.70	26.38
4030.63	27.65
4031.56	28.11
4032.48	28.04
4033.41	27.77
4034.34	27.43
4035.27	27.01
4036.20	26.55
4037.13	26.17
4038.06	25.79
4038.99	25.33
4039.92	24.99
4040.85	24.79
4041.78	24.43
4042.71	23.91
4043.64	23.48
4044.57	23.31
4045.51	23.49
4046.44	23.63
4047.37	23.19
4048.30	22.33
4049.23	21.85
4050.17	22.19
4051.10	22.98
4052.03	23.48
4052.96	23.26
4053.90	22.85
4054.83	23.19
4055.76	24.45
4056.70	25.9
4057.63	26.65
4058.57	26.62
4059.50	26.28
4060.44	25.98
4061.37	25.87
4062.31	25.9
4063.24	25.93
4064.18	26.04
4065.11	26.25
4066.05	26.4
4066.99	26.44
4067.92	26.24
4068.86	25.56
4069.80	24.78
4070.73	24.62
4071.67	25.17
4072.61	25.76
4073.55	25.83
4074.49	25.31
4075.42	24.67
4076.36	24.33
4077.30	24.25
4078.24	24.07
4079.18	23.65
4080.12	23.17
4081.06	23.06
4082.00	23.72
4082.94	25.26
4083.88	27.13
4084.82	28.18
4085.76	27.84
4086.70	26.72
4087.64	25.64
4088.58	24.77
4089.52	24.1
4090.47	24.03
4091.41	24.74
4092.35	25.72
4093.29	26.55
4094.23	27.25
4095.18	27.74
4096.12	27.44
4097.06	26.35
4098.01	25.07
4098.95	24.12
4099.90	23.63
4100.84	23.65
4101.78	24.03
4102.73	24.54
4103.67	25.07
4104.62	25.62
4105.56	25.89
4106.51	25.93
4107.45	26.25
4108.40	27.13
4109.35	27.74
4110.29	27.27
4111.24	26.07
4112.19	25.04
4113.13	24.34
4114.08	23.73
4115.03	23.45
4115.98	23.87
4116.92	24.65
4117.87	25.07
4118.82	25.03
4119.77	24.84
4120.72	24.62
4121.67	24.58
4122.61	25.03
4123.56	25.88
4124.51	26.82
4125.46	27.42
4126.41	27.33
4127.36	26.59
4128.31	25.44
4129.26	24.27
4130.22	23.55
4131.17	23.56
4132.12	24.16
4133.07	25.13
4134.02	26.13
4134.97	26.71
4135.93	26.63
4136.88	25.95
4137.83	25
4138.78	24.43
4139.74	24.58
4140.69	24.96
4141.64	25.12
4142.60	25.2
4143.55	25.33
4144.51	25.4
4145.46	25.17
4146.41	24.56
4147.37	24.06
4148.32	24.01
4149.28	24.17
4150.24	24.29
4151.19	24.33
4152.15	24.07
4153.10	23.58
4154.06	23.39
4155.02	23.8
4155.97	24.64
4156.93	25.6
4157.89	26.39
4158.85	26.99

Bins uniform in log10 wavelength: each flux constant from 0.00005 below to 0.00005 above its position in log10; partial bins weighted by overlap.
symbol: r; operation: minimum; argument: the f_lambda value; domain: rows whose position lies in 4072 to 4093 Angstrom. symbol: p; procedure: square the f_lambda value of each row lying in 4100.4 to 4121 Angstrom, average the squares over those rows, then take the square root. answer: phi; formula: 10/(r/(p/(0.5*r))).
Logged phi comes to 0.948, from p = 25.20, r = 23.06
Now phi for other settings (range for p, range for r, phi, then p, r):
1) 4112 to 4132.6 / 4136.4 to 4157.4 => 0.914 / 24.99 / 23.39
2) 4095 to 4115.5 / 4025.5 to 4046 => 0.939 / 25.50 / 23.31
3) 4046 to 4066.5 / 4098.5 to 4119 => 0.897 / 24.66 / 23.45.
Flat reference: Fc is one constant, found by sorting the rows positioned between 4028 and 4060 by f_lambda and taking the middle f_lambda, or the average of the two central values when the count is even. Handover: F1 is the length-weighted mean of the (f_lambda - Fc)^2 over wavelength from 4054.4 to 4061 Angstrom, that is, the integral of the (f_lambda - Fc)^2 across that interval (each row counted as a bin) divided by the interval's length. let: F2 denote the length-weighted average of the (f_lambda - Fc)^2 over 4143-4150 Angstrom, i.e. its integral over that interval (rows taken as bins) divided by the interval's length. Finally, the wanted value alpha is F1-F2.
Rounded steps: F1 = 2.2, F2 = 0.3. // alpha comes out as 1.9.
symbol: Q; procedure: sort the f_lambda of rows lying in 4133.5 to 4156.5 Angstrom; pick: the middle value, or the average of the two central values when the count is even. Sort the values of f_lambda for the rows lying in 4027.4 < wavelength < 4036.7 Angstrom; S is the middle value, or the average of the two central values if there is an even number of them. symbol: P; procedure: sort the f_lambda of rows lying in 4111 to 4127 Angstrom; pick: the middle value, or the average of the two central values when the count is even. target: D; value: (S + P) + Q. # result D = 77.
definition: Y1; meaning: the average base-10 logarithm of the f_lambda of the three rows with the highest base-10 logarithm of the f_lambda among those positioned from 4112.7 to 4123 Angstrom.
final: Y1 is 1.40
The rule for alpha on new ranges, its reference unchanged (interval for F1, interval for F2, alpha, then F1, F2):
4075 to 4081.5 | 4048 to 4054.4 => -3.3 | 1.0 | 4.3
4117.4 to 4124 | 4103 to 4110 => -2.8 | 0.2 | 3.1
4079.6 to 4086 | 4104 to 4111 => 0.8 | 4.7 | 3.8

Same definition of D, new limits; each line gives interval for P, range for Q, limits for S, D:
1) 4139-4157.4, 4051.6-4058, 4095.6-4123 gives 73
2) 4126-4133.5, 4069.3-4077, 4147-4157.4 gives 74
